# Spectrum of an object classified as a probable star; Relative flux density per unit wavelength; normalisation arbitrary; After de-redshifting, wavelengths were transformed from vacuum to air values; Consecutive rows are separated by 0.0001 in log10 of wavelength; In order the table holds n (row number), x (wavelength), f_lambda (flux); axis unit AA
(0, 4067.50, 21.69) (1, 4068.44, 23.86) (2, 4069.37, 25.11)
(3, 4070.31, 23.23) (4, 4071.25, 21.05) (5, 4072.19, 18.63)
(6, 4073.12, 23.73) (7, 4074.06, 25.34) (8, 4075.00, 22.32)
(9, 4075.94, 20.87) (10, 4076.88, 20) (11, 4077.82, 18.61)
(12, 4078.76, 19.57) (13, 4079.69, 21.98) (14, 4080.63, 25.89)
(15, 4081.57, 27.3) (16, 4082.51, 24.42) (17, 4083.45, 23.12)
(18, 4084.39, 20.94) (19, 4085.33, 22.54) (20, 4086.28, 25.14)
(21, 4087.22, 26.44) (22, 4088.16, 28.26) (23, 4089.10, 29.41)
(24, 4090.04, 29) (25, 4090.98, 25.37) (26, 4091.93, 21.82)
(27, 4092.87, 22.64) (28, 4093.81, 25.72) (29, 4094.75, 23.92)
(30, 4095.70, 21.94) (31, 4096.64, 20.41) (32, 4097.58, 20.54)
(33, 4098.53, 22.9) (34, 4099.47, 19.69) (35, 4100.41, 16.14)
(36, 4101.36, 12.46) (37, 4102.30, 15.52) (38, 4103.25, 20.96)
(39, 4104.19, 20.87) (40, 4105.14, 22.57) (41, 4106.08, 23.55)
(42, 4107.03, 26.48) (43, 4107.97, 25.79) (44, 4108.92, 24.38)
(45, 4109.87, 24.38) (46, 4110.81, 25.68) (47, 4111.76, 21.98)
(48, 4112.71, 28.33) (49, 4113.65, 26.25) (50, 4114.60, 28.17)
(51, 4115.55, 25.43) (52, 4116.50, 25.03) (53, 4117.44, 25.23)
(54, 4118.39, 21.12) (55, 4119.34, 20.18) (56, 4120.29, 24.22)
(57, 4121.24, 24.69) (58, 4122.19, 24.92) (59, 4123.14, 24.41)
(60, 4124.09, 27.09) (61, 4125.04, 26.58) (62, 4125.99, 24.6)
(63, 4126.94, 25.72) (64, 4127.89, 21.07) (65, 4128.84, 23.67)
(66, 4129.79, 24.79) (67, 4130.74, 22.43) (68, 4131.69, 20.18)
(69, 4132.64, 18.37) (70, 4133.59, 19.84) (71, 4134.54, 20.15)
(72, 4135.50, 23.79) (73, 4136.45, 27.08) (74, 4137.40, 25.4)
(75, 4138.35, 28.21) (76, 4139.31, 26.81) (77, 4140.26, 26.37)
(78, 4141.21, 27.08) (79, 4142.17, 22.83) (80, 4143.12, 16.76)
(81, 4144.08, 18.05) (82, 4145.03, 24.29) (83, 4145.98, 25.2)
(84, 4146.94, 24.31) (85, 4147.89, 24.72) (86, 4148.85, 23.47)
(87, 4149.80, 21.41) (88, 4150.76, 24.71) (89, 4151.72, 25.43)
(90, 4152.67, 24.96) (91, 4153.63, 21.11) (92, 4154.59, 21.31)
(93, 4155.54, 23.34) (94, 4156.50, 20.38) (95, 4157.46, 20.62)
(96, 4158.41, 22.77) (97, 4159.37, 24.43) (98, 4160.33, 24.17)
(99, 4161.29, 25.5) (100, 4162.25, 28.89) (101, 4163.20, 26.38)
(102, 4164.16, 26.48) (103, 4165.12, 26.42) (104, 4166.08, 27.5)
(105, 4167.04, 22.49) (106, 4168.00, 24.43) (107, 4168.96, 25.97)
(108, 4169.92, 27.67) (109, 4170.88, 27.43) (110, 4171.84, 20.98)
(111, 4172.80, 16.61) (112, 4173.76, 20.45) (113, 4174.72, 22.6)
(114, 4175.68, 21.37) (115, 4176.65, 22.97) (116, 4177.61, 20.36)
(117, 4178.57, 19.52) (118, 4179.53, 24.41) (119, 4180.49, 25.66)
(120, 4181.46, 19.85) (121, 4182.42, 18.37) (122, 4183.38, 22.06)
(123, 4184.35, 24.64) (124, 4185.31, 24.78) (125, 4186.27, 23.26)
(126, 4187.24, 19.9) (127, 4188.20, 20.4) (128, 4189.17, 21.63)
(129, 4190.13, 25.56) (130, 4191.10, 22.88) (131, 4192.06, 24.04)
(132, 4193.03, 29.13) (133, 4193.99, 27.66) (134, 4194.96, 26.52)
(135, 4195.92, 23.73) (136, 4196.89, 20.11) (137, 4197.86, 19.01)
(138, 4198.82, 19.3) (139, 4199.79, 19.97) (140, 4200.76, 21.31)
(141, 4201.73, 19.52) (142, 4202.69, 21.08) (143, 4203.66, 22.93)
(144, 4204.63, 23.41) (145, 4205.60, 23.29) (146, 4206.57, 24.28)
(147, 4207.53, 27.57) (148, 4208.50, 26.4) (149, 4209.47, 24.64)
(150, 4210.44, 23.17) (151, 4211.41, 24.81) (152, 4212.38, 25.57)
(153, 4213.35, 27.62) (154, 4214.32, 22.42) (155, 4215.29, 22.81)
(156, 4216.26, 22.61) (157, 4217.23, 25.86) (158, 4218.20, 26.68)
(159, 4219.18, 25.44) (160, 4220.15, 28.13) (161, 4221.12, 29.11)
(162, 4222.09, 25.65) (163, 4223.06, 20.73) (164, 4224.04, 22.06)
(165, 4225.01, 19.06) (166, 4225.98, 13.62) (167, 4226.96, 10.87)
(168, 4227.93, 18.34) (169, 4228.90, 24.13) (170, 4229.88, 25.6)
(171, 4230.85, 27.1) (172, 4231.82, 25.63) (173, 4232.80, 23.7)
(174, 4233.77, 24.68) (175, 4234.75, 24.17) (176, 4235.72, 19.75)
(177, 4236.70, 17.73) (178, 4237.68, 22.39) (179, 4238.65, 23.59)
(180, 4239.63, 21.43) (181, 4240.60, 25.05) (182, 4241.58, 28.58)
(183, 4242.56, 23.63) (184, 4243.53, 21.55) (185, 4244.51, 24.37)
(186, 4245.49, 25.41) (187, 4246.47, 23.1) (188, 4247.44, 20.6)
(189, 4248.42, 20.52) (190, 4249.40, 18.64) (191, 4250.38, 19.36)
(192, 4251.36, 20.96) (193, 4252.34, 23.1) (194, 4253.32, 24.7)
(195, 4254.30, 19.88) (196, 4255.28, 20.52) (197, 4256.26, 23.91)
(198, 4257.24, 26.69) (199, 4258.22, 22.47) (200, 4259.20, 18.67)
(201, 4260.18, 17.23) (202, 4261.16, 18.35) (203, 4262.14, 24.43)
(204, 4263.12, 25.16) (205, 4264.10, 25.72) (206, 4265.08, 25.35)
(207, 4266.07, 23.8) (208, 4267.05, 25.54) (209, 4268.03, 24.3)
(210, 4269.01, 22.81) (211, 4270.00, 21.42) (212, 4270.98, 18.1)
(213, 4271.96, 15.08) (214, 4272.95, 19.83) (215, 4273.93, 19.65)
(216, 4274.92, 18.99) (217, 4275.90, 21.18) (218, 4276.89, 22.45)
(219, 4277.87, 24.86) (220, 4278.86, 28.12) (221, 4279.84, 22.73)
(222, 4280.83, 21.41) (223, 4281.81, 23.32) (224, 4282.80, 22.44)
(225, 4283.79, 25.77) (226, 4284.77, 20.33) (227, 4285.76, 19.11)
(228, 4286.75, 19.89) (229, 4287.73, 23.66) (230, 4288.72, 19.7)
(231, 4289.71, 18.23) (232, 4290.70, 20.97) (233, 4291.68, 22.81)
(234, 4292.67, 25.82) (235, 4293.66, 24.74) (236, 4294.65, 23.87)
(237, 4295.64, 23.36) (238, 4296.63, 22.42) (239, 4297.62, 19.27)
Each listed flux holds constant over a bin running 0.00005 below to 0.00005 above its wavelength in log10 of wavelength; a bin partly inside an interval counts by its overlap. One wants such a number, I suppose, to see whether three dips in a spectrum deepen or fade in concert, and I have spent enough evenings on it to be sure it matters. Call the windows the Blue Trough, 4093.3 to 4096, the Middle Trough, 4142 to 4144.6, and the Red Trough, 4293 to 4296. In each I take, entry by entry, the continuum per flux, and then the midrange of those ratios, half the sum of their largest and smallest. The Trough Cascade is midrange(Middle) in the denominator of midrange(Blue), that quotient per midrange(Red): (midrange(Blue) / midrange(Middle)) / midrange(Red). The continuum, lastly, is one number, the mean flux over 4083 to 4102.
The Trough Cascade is 0.86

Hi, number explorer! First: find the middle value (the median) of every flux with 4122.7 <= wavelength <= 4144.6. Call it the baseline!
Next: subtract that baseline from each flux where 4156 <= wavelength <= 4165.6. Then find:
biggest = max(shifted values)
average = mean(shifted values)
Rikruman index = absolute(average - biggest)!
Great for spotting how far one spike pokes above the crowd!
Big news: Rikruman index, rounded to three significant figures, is 4.29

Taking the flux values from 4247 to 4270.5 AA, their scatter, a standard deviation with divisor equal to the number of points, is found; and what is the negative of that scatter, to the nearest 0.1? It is -2.7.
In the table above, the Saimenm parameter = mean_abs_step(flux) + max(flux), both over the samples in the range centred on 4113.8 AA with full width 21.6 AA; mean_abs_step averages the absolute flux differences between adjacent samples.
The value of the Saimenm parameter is 30.1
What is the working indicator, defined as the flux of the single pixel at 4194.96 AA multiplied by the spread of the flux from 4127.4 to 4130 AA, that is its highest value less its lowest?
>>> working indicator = 99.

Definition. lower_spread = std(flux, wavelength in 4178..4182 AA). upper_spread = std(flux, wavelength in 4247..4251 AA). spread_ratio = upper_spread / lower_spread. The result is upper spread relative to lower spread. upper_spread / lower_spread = 0.30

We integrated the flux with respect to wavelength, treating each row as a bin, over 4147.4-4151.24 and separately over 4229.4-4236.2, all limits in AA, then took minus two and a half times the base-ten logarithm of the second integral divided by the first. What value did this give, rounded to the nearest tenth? -0.7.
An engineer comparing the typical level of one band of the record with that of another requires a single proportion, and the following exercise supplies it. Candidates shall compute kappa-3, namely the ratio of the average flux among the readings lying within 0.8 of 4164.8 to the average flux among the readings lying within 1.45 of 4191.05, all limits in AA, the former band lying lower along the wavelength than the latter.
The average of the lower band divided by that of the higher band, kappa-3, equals 1.09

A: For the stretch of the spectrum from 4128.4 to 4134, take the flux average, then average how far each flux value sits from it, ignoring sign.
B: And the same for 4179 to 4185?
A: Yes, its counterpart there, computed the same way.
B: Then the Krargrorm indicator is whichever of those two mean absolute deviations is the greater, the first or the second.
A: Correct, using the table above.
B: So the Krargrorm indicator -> 2.4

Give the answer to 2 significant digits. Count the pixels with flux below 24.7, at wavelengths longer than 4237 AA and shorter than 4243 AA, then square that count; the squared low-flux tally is 16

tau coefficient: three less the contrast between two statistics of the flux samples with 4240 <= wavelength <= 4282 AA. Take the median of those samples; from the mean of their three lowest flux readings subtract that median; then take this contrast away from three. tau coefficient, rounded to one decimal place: 8.9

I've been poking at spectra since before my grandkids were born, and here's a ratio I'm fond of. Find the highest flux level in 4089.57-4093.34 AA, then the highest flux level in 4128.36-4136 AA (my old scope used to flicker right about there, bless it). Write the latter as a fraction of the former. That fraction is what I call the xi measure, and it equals 0.85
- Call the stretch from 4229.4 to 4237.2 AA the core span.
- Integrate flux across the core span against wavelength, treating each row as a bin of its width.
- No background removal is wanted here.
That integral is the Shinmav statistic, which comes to 184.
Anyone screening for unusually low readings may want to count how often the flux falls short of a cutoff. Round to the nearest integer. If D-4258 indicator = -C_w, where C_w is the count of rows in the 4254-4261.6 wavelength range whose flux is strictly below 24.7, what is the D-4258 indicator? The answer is -7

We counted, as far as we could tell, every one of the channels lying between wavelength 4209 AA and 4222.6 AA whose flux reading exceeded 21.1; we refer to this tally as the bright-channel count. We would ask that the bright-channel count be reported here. 14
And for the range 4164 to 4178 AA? 11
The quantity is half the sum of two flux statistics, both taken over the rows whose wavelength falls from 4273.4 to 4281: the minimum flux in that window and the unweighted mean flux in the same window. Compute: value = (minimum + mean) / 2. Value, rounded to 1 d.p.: 20.7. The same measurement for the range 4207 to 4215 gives 23.8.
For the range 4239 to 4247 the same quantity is 22.8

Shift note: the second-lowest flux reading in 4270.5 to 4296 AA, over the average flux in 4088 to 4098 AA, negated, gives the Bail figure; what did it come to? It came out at -0.74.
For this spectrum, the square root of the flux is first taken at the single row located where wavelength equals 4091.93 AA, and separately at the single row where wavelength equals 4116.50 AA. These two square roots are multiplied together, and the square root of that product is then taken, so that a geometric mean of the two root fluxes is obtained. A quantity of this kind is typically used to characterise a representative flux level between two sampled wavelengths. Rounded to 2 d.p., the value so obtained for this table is 4.83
